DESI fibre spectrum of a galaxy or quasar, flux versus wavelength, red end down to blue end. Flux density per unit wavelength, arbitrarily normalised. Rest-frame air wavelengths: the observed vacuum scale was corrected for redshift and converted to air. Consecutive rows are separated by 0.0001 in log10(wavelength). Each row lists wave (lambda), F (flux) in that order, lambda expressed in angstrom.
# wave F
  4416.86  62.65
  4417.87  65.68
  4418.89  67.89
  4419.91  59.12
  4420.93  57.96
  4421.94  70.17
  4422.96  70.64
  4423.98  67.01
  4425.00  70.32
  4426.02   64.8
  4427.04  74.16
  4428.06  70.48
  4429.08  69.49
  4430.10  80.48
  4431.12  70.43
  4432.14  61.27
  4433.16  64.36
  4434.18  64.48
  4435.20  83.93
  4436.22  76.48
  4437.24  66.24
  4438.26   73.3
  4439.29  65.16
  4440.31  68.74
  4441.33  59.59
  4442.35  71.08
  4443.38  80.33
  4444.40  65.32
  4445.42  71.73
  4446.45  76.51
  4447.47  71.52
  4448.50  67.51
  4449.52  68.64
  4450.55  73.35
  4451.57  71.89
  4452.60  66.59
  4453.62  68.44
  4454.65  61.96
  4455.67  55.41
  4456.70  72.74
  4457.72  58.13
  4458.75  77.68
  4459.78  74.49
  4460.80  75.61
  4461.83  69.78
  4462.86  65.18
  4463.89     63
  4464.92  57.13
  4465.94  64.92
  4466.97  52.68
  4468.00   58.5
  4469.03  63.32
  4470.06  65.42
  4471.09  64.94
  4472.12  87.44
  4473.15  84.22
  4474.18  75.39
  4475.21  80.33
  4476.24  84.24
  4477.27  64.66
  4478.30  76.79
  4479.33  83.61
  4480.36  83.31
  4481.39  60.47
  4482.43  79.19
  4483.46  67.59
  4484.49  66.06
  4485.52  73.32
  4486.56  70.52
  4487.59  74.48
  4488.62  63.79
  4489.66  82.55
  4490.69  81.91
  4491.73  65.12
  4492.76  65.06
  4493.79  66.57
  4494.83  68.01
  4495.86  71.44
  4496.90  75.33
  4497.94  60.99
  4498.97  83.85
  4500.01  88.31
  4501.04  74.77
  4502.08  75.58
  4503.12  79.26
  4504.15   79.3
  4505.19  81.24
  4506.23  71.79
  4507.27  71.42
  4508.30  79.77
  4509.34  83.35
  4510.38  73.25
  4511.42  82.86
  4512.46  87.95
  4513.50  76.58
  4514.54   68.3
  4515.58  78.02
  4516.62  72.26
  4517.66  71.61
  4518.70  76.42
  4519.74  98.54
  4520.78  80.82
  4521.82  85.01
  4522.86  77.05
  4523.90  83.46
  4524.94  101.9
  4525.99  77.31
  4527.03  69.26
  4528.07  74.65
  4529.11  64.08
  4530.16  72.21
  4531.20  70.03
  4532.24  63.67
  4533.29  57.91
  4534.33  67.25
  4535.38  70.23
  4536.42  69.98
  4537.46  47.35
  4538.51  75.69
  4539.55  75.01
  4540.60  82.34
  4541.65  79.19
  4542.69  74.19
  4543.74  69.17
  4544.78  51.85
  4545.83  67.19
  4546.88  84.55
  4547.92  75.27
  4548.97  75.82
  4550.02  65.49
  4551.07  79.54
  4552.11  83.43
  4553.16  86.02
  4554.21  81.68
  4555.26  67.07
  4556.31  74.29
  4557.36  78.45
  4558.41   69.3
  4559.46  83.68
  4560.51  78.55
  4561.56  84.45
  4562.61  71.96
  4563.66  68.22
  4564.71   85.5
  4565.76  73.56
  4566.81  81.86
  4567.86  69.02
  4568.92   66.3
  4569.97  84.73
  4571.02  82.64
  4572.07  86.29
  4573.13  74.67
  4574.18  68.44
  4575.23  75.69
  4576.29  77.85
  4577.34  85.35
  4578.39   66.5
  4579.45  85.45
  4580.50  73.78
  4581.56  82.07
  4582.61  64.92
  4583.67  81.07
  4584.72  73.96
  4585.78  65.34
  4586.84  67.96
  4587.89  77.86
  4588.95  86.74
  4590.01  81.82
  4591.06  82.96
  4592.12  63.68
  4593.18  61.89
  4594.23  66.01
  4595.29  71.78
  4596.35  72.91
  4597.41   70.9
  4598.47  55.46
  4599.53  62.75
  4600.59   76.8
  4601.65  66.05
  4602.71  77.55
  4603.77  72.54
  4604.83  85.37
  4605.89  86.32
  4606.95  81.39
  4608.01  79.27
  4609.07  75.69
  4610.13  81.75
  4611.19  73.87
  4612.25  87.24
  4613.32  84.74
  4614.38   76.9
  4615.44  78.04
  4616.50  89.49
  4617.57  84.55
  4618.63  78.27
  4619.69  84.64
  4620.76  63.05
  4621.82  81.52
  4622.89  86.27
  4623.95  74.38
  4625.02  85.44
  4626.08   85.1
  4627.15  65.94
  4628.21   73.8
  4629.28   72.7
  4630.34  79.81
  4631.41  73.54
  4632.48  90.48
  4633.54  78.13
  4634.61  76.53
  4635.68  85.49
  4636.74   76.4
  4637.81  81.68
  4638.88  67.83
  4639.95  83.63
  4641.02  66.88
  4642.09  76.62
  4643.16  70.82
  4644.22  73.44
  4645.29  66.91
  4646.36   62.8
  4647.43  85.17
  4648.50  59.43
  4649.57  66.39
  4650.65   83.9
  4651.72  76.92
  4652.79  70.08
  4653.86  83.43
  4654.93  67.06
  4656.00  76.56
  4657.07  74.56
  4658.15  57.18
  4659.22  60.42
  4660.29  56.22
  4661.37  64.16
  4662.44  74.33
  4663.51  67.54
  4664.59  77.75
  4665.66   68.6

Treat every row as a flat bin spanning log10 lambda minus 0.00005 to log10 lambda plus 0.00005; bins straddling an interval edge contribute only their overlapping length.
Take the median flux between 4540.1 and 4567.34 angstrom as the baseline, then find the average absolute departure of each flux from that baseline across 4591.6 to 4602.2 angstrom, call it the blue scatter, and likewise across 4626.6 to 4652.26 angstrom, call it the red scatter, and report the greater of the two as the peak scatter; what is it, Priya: 10.3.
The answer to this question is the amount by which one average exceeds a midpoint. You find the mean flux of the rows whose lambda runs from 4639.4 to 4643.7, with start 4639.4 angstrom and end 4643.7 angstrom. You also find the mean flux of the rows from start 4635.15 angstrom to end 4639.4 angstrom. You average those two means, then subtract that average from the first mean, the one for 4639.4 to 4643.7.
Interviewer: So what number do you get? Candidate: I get -1.7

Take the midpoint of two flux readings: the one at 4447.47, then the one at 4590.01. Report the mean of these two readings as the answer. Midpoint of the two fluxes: 77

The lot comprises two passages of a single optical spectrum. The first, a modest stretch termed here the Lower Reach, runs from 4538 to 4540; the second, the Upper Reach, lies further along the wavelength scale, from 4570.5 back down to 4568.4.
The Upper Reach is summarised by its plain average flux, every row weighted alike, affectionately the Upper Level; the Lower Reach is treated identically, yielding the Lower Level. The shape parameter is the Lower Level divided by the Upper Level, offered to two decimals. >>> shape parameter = 1.00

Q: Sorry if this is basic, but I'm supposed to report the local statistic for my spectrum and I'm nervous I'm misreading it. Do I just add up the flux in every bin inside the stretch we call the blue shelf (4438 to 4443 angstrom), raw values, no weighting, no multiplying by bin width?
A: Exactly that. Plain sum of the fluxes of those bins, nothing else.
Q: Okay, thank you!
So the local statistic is 338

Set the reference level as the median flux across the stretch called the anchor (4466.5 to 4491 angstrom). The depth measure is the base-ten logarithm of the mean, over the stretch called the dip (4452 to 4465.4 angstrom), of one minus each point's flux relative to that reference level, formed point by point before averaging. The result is -1.01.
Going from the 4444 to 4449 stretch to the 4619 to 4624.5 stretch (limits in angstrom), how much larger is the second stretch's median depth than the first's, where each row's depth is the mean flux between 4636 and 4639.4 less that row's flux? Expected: -10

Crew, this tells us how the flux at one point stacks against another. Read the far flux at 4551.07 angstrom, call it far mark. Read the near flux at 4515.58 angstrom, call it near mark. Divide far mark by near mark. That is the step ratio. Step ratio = 1.02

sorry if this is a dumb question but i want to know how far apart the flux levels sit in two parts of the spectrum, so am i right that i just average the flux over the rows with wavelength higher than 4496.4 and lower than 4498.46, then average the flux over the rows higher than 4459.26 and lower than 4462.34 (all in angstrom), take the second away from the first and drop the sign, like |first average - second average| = 5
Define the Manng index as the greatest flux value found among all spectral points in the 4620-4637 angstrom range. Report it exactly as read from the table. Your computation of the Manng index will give 90.48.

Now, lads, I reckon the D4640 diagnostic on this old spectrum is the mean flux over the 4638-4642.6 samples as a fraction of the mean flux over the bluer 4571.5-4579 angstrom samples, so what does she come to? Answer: 0.97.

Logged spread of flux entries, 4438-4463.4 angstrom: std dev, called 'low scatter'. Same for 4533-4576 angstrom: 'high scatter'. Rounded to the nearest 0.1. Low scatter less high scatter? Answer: -2.8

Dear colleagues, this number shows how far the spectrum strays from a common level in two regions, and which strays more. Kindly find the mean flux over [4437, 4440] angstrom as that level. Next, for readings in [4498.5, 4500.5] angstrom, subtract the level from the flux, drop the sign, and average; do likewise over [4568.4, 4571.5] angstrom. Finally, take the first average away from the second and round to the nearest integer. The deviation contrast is -7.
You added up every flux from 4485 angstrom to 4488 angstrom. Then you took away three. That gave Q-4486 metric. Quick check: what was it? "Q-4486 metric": 215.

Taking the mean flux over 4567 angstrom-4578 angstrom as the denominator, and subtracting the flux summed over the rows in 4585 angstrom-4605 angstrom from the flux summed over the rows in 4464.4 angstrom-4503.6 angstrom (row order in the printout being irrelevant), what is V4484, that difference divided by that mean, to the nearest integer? 18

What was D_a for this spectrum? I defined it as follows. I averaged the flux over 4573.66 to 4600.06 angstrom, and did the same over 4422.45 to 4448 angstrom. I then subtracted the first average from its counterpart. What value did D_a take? -2.6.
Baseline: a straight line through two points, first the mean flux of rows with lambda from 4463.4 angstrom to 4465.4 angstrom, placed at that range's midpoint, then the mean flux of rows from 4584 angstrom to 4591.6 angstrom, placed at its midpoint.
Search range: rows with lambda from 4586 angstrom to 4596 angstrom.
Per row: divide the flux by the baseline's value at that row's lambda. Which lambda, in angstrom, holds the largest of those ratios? 4588.95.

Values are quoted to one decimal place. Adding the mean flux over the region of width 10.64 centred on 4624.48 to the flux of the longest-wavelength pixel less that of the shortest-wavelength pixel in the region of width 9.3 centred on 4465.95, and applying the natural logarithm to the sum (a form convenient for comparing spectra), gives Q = 4.3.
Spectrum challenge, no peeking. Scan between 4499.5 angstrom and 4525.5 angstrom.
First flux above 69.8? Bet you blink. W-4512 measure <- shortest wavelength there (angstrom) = 4500.01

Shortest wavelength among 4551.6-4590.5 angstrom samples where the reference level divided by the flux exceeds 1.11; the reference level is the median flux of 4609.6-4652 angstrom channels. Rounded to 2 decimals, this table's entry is 4555.26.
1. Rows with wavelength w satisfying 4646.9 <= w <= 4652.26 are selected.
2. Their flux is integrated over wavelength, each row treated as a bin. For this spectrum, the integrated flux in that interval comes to 398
